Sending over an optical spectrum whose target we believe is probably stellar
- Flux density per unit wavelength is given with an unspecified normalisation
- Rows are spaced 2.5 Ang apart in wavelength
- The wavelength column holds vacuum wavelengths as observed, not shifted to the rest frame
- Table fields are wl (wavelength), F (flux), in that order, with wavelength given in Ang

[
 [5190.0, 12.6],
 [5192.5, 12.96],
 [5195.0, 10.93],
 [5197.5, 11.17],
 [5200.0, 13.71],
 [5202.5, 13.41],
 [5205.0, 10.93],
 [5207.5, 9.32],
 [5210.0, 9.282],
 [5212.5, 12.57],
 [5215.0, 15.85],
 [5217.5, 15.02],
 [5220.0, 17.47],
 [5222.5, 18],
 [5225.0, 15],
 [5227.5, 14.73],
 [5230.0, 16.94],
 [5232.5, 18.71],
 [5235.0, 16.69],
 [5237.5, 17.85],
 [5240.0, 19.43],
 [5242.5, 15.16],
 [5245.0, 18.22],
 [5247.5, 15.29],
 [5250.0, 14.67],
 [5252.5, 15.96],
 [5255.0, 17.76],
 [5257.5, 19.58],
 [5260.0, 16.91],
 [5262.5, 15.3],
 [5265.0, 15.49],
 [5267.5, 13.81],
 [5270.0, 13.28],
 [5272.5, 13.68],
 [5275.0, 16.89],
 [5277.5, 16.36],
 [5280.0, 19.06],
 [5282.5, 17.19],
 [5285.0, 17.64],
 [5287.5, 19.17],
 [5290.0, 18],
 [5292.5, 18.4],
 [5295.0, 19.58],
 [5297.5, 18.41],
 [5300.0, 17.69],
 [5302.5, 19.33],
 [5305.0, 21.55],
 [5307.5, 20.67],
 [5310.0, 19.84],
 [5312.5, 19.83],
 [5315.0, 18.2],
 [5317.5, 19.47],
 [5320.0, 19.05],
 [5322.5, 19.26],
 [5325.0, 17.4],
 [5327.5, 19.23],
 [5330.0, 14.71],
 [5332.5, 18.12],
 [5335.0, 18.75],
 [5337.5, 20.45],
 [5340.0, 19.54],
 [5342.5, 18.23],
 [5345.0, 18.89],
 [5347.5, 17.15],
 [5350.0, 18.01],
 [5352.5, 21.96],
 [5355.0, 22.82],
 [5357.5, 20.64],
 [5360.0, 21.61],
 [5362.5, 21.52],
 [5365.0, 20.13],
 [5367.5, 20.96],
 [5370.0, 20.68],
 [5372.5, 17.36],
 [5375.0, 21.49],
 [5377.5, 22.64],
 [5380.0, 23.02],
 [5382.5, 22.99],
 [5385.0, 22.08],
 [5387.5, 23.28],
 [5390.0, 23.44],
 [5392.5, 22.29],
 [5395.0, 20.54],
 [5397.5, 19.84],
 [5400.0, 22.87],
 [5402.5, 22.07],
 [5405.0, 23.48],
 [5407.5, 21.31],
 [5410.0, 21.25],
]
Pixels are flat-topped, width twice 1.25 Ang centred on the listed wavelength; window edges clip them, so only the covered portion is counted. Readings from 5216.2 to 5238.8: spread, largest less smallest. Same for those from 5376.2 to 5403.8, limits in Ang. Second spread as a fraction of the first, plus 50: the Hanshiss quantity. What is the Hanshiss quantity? 50.9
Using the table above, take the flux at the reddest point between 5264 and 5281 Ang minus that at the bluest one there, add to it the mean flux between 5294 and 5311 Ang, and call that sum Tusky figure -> 23.15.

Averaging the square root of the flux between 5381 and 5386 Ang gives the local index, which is 4.75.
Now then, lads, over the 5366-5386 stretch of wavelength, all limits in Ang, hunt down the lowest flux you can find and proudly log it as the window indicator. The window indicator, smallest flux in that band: 17.36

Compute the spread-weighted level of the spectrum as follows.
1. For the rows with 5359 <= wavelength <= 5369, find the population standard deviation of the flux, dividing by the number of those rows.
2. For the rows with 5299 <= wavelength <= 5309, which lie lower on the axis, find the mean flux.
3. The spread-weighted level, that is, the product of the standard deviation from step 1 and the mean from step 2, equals 12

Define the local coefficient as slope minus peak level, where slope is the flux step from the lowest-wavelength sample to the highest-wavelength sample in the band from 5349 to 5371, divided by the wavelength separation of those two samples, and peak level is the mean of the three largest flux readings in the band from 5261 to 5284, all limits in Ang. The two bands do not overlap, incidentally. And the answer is -17.6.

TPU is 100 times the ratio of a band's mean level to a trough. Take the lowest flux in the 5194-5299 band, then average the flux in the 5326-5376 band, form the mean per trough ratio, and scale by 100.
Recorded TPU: 211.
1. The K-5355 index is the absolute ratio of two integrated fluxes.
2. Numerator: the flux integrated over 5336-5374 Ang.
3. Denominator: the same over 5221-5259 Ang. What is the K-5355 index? 1.18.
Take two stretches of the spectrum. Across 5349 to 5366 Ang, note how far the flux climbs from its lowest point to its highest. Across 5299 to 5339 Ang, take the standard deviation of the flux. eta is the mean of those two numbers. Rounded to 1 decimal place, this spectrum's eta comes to 3.2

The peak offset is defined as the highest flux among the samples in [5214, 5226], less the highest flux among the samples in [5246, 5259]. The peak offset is -1.6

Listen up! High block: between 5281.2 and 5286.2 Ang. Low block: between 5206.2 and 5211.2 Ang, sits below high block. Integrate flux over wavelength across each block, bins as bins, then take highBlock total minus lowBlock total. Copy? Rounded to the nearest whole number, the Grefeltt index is 41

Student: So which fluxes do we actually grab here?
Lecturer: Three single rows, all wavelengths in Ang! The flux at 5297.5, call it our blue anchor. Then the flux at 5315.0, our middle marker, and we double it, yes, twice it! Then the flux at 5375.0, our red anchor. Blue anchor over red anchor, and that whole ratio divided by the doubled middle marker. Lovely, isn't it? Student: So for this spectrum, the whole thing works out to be 0.0235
